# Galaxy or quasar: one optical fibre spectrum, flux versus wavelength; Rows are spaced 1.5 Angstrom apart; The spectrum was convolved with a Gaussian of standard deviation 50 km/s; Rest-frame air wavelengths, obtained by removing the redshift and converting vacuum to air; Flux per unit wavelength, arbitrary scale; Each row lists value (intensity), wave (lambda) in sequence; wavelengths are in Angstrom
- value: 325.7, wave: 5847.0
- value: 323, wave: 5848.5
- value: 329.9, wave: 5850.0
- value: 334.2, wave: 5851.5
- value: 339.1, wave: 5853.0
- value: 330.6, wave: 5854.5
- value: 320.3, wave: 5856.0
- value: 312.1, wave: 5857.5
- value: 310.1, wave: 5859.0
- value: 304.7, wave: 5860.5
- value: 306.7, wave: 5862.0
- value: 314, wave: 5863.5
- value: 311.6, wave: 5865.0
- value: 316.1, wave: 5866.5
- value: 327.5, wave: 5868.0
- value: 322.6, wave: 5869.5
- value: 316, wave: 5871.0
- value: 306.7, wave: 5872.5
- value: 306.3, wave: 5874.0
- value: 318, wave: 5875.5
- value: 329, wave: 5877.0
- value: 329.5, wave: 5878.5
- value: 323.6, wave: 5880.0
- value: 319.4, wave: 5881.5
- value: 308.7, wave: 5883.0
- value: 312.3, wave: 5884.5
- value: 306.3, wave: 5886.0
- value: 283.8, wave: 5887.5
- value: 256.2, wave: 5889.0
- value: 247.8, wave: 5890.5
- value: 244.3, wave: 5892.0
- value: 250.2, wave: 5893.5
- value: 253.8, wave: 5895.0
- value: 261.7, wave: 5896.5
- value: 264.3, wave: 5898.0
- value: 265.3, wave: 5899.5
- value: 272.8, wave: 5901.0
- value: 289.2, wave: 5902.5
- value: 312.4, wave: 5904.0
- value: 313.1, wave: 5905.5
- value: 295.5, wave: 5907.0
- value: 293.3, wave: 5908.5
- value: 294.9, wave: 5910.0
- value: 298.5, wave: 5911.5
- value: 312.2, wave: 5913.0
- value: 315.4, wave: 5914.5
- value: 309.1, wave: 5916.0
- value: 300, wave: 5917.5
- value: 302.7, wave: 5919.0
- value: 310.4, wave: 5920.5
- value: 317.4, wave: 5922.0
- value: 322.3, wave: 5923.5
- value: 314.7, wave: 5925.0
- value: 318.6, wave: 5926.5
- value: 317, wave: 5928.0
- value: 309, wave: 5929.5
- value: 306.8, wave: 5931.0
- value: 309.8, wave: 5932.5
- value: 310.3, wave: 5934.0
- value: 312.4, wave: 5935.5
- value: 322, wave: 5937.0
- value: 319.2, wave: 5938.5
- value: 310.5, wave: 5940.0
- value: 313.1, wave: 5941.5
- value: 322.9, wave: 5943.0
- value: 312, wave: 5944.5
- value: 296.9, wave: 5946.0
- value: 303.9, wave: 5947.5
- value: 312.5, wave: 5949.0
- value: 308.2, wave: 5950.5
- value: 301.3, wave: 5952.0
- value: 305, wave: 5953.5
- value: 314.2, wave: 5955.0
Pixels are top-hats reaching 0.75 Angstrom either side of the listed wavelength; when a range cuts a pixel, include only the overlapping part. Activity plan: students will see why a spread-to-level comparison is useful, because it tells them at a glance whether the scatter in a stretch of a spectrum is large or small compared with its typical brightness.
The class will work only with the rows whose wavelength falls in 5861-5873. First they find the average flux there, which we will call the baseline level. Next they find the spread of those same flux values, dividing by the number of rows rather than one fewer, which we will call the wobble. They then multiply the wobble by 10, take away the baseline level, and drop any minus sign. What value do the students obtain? 247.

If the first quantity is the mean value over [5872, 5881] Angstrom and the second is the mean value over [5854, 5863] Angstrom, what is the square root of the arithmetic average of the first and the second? 17.79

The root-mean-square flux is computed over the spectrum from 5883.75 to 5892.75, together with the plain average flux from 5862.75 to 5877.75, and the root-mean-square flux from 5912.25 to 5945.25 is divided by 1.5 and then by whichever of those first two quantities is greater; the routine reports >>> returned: 0.659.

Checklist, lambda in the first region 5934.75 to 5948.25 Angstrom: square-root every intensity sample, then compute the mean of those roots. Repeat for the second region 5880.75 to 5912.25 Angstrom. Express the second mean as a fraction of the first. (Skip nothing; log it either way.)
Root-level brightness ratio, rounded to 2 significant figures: 0.95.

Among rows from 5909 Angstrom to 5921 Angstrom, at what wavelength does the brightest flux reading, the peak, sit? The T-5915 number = 5914.5 Angstrom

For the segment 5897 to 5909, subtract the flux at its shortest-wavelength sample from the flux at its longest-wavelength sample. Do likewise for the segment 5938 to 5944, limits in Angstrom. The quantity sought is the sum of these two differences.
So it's 33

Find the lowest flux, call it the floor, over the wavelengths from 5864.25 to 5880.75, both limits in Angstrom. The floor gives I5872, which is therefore 306.3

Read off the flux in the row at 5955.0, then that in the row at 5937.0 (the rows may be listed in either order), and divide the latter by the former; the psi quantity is 1.02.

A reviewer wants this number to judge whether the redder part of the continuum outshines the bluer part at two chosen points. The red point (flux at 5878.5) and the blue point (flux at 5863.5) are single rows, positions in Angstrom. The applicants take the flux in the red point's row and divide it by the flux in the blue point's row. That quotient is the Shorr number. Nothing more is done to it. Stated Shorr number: 1.05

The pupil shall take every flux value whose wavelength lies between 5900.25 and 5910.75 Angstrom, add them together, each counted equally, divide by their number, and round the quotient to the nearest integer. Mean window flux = 296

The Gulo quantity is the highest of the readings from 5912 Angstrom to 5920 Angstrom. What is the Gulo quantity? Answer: 315.4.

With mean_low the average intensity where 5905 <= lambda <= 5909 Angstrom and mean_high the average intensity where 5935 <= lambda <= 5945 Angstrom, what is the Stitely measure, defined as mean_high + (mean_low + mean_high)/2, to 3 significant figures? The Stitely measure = 624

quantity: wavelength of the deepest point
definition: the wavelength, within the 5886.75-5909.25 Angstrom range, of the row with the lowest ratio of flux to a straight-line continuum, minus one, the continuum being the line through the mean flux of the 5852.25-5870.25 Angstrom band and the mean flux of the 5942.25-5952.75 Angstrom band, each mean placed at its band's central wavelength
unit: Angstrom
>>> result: 5892.0 Angstrom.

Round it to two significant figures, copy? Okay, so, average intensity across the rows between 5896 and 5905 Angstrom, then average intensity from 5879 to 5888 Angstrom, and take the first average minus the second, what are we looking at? -31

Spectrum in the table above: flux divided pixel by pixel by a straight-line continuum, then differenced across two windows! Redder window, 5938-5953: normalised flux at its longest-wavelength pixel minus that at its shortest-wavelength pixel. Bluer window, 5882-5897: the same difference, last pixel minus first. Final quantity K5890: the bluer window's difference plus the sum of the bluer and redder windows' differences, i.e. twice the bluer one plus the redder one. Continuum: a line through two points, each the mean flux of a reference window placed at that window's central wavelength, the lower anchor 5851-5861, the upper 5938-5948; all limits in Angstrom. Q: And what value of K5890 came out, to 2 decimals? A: -0.34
